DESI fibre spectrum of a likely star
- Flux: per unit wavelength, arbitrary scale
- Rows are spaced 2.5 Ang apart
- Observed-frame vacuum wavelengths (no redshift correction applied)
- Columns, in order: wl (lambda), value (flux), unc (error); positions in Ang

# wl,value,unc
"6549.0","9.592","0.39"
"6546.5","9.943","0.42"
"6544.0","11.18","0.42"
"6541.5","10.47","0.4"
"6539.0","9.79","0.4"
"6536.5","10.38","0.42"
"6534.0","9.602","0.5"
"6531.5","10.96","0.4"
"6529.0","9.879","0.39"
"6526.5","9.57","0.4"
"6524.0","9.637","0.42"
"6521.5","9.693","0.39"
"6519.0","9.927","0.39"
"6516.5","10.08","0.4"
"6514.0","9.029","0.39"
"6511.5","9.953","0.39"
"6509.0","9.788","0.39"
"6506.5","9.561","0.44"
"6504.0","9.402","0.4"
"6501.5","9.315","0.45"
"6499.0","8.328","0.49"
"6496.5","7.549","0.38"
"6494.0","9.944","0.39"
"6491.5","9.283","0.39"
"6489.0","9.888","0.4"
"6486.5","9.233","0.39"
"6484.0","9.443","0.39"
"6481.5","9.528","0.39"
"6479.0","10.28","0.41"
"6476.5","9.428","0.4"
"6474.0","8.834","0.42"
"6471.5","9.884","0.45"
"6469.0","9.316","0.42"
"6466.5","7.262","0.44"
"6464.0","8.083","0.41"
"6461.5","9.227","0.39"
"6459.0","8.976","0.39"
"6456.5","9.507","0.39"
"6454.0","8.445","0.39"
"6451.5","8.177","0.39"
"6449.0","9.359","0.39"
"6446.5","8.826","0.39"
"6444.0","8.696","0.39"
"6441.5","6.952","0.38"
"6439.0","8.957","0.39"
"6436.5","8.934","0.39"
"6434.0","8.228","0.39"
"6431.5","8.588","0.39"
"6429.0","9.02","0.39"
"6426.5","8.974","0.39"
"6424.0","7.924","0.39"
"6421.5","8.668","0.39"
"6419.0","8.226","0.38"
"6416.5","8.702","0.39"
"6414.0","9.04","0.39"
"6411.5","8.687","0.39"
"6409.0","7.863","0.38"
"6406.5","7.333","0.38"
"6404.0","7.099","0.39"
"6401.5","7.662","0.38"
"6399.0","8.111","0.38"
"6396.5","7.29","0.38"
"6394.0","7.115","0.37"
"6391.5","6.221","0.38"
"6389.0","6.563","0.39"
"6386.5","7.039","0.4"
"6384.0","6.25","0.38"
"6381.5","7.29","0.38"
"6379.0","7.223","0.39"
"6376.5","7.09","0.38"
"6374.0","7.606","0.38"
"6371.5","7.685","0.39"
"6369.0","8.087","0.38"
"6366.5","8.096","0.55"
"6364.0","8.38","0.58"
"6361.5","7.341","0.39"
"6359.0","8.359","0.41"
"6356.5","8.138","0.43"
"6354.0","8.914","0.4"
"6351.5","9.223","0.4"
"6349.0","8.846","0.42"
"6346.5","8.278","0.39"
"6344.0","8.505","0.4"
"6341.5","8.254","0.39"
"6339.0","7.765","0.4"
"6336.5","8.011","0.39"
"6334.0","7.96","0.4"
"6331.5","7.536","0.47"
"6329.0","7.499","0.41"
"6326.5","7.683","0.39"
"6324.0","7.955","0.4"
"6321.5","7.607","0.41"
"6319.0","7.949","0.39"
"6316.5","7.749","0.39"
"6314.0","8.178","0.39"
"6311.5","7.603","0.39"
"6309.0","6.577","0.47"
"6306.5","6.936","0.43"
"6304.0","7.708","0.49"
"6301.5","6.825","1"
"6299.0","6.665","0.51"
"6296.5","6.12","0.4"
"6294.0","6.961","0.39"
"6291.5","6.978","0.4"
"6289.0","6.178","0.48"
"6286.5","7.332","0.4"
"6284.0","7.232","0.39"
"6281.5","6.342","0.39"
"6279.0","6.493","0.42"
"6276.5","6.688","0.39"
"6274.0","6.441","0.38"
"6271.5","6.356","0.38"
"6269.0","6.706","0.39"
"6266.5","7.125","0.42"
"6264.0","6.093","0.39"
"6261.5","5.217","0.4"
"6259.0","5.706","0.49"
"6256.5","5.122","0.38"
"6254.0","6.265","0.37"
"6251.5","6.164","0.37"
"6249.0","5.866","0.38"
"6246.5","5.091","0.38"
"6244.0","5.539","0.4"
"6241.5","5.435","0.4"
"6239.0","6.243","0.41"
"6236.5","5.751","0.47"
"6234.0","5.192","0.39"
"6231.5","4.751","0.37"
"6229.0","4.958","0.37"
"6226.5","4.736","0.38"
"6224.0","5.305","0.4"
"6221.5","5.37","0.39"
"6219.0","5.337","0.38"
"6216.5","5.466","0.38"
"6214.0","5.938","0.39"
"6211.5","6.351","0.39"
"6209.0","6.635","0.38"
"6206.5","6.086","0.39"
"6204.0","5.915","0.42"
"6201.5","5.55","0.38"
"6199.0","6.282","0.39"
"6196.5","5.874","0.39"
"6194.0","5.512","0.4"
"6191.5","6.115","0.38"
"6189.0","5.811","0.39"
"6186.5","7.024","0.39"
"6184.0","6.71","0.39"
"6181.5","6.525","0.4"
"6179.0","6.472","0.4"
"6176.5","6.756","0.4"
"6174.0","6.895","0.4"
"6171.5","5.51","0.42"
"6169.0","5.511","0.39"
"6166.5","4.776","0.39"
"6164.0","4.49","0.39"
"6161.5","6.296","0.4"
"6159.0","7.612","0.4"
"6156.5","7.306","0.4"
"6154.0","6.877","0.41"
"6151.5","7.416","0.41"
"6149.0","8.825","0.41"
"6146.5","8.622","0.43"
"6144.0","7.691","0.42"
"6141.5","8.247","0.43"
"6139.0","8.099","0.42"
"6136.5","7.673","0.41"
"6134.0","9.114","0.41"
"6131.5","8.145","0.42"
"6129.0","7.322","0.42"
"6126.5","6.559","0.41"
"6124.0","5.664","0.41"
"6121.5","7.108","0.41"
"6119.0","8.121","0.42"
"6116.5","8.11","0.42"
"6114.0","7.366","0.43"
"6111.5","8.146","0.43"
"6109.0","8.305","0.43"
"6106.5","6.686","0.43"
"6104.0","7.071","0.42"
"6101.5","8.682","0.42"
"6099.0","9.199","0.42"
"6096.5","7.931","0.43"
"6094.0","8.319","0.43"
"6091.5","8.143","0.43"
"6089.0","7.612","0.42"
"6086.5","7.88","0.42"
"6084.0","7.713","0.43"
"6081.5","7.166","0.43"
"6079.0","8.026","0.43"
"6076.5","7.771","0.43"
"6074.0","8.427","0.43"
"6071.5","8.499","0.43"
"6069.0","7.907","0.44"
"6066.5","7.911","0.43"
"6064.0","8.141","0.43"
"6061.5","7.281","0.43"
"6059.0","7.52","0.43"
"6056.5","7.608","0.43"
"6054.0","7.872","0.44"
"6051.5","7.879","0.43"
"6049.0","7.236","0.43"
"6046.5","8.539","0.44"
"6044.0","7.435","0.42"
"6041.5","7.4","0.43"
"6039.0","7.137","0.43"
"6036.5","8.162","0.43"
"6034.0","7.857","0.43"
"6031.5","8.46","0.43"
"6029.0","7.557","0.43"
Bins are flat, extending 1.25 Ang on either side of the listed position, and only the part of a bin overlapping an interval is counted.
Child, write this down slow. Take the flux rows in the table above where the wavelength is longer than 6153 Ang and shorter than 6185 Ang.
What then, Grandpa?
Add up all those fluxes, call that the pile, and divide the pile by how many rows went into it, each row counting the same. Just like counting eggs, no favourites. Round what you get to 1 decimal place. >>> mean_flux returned 6.3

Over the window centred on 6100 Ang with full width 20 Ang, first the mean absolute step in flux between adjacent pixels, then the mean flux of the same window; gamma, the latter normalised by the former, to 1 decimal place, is 9.4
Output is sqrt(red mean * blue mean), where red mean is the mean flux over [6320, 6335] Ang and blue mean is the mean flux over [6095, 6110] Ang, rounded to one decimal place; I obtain 7.8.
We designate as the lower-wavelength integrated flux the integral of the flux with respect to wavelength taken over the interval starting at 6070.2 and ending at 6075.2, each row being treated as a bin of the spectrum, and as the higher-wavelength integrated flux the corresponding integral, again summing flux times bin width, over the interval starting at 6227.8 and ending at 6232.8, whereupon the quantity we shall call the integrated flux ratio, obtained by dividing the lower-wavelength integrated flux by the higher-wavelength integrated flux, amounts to 1.74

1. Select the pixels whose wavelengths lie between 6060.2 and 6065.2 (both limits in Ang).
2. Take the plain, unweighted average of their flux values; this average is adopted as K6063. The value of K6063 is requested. 7.7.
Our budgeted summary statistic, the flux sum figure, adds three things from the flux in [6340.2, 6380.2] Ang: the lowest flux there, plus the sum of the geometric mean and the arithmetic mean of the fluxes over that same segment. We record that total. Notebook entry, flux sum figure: 23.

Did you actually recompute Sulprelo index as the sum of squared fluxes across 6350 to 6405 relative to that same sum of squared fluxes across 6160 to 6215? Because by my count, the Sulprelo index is 1.57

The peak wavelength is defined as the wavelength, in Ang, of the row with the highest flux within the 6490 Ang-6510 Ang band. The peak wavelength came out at 6494.0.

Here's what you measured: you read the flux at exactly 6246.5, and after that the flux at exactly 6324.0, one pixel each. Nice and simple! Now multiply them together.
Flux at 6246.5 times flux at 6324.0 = 40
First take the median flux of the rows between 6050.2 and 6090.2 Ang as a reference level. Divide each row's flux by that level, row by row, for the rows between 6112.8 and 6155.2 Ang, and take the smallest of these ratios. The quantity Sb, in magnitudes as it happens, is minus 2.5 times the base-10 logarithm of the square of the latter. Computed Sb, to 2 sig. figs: 0.72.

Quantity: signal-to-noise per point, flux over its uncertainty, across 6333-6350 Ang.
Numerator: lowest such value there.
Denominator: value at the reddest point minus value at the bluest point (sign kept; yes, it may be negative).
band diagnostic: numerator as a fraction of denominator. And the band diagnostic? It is 17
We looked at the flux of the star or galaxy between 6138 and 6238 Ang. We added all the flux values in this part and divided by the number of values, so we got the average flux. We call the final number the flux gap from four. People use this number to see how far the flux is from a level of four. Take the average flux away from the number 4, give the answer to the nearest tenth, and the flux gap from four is -2.3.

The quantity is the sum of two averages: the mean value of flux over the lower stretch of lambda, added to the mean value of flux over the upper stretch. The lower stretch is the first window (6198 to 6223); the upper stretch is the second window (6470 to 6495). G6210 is 15.5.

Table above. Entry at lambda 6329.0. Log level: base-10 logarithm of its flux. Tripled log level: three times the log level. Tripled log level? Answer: 2.63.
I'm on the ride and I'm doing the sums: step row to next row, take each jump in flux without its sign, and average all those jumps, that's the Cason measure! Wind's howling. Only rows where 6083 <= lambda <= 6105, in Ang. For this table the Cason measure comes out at 0.62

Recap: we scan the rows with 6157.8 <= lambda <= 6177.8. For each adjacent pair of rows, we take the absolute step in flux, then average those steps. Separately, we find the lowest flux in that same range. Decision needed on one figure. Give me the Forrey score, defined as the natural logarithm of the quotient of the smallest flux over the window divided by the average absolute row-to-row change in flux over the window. 1.7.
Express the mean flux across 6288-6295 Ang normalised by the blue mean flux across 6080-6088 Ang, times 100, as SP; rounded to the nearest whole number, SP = 88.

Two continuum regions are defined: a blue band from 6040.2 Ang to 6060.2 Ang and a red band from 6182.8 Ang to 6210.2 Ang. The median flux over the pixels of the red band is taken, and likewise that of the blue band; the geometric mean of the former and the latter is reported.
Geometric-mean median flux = 6.8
